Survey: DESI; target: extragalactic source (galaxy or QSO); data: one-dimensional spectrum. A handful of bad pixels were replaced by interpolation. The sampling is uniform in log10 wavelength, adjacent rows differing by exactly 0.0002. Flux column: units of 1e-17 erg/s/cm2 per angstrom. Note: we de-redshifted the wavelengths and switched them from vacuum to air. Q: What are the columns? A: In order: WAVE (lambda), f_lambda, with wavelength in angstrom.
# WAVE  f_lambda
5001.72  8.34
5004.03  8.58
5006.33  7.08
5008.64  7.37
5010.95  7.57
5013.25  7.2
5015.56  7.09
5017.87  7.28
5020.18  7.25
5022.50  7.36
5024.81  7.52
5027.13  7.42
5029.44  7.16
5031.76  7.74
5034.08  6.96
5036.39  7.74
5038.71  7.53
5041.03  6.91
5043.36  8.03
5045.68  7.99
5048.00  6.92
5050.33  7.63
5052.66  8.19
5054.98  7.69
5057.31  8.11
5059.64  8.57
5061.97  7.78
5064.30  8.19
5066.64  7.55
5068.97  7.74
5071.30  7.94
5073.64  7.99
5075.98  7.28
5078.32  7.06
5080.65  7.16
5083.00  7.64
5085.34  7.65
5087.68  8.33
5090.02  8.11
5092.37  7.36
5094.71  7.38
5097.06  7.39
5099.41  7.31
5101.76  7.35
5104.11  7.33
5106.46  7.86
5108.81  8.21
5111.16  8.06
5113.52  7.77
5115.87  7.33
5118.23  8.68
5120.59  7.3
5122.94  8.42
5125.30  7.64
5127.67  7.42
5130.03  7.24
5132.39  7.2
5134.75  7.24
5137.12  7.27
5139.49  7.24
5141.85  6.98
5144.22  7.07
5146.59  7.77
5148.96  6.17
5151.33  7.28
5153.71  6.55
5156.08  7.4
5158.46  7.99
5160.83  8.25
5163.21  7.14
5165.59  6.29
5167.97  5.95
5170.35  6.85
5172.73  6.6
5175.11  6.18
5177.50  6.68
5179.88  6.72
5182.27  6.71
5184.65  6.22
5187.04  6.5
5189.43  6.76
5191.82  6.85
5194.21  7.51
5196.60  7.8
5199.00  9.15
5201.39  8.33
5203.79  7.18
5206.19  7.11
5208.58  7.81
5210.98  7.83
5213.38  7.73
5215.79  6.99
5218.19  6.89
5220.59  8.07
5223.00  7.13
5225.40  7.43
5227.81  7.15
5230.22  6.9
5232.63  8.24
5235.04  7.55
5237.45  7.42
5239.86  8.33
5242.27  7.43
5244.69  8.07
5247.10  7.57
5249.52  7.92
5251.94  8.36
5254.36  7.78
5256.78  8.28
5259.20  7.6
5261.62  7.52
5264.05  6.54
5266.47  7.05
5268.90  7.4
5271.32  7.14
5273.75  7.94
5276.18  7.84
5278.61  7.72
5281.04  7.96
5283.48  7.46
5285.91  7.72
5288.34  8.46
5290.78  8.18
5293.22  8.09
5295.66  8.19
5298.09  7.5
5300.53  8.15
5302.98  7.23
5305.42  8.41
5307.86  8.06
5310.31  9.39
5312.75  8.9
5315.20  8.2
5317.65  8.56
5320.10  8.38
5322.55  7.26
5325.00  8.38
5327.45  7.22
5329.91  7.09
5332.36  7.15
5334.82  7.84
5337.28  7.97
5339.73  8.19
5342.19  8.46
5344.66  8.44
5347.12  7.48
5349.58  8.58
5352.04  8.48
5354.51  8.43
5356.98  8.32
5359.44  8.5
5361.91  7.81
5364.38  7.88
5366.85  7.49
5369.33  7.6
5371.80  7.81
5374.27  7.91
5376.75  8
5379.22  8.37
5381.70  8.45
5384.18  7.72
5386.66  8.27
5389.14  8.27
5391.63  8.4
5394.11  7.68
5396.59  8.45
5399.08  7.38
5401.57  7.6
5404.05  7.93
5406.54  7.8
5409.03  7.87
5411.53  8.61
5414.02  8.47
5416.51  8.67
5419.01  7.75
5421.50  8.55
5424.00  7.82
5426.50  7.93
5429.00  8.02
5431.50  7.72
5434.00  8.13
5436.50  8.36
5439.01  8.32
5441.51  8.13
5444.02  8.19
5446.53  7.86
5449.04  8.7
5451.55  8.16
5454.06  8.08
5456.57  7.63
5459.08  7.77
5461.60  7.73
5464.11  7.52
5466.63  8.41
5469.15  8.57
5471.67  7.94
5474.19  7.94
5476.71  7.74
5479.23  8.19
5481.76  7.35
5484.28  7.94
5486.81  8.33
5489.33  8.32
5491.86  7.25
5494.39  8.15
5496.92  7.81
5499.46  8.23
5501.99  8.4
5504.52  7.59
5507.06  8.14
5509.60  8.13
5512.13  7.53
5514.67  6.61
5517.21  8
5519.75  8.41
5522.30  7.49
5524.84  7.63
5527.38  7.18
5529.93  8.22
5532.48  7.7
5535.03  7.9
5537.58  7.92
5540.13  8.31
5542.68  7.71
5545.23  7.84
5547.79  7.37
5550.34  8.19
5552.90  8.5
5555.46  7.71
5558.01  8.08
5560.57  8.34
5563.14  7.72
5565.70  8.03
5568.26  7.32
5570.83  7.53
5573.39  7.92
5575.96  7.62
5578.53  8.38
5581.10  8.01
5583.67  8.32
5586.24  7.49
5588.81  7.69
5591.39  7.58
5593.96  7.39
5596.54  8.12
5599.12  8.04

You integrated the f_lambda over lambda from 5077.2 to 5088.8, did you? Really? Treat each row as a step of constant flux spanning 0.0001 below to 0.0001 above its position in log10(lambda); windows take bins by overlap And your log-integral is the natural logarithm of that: 4.48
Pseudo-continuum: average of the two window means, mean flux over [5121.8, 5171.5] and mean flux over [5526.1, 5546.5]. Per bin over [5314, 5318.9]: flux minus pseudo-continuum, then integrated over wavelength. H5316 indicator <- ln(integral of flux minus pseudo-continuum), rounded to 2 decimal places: 1.43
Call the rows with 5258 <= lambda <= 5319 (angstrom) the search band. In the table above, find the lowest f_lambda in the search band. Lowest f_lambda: 6.54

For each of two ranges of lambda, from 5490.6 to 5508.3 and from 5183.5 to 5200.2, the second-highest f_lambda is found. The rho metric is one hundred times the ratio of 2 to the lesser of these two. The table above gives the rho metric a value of 25.64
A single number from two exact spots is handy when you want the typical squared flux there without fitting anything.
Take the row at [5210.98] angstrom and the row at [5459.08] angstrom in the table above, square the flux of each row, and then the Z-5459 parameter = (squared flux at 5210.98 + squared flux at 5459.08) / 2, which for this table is 60.8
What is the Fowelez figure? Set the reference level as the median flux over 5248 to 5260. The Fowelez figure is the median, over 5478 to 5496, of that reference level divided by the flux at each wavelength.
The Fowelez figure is 0.972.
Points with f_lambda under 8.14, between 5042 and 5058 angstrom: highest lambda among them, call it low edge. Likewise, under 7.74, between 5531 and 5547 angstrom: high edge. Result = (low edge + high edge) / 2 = 5300.0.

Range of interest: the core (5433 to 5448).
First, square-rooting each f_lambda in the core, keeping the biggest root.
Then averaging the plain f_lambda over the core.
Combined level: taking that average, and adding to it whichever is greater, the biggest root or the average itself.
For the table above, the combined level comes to 16.3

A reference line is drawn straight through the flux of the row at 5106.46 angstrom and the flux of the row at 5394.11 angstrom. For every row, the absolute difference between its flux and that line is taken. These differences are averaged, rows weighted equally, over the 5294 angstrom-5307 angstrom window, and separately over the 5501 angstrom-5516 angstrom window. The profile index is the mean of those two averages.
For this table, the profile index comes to 0.47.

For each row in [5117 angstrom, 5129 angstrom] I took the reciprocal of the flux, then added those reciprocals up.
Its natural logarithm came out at -0.45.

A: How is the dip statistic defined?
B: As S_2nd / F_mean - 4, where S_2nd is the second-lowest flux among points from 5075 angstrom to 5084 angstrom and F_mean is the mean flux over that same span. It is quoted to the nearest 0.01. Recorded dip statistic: -3.02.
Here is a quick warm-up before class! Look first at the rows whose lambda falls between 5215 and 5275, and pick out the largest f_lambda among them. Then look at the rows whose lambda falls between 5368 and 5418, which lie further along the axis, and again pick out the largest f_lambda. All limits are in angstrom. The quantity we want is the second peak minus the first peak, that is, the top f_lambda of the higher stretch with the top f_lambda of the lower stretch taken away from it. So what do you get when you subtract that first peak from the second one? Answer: 0.31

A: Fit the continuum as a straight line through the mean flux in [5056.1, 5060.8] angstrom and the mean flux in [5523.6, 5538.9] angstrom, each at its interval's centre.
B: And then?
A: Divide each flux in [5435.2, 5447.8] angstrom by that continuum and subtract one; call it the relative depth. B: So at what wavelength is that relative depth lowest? 5446.53 angstrom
